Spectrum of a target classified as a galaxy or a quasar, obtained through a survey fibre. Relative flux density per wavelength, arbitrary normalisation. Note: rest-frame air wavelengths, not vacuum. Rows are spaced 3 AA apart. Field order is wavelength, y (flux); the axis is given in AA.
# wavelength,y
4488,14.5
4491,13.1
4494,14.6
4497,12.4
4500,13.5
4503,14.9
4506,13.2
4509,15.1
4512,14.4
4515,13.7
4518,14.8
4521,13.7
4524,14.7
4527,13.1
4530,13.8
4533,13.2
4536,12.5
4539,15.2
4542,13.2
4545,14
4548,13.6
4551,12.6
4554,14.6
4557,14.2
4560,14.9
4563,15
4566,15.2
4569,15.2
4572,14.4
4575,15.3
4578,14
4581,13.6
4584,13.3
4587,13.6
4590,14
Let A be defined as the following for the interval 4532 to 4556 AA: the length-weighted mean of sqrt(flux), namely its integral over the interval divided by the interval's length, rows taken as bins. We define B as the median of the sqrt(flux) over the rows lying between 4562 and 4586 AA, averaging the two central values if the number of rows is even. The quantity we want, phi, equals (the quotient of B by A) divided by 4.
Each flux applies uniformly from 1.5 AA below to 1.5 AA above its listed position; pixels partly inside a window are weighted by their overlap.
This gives 0.260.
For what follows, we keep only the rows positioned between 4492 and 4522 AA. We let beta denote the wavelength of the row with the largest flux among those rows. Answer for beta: 4509 AA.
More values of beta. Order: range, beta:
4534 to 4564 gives 4539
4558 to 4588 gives 4575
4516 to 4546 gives 4539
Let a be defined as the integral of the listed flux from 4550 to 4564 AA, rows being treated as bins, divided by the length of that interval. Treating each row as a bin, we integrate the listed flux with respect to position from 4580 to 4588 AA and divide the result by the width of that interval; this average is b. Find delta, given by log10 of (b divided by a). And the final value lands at -0.025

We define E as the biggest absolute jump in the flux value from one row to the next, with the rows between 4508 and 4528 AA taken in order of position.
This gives 1.6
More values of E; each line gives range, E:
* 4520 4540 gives 2.7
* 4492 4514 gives 2.2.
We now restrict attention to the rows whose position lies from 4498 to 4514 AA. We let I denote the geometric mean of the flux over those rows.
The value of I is 14.2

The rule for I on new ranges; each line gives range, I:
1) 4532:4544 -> 13.5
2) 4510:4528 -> 14.1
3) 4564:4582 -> 14.6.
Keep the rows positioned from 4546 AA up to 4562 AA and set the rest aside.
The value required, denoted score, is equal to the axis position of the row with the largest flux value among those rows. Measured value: 4560 AA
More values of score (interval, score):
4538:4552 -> 4539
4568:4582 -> 4575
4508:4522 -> 4509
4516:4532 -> 4518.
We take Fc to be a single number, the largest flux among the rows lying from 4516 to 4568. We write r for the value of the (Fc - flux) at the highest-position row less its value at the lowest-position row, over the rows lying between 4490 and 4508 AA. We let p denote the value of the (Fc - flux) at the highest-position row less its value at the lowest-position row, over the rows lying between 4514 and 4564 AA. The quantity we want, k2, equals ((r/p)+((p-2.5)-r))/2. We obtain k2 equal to -1.8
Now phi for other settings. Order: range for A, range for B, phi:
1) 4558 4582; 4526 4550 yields 0.239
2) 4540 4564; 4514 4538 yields 0.247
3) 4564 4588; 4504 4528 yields 0.247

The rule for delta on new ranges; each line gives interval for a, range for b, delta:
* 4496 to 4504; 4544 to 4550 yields 0.003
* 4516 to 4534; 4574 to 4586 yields 0.003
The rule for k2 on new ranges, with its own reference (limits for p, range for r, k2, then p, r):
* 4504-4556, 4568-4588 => -3.3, -1.40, 1.6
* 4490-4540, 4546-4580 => -2.0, -2.10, -0.4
